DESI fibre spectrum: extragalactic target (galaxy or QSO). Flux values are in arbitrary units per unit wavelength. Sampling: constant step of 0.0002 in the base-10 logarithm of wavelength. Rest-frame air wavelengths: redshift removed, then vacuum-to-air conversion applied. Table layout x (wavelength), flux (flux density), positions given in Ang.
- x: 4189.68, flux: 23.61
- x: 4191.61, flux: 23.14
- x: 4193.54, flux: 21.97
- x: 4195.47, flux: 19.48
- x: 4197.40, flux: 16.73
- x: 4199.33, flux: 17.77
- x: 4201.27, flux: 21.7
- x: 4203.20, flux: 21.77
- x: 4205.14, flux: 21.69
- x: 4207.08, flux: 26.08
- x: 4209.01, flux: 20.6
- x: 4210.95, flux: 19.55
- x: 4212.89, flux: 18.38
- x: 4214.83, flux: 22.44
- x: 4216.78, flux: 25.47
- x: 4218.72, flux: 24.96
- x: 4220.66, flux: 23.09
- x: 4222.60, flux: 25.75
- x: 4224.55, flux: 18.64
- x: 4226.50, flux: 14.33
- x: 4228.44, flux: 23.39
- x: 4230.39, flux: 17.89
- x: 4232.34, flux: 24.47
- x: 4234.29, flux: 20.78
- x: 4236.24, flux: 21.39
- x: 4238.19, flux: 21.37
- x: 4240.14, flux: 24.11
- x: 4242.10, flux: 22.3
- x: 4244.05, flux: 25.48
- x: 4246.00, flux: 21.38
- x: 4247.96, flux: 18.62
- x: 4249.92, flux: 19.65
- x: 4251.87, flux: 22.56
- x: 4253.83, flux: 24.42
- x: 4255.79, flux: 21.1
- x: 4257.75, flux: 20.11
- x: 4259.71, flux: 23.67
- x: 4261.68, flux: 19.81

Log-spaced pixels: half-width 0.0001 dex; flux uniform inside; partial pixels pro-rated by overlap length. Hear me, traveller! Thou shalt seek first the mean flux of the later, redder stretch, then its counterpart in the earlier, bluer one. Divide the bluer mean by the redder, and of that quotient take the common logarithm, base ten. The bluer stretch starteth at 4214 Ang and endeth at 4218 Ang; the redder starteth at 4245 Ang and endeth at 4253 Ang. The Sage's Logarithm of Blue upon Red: 0.07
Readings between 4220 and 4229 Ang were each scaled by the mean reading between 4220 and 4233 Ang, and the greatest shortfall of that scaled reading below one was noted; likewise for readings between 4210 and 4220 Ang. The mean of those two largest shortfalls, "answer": 0.22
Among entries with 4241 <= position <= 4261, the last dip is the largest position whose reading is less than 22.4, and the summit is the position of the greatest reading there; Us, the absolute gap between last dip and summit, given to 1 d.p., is 13.7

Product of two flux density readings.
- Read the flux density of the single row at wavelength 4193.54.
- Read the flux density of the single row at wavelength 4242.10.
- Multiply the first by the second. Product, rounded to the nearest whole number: 490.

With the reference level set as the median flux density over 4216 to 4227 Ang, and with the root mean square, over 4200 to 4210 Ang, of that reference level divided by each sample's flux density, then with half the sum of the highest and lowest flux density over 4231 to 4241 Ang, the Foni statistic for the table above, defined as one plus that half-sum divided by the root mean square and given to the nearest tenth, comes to 21.9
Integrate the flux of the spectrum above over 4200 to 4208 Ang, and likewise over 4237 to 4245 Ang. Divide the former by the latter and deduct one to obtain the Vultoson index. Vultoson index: -0.03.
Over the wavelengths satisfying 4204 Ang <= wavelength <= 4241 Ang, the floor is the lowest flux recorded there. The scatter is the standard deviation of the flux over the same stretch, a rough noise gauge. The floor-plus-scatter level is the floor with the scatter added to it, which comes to 17.4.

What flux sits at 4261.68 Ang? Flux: 19.81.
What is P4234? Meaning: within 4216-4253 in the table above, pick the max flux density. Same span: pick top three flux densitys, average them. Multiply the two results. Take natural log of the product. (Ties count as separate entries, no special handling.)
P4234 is 6.49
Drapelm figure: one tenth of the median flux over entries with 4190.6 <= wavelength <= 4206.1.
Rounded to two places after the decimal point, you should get 2.17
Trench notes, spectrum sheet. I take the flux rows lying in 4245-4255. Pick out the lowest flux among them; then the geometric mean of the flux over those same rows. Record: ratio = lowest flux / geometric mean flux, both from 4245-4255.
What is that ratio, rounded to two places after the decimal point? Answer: 0.88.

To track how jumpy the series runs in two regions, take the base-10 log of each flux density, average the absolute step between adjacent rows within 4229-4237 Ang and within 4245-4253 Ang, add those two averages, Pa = 0.121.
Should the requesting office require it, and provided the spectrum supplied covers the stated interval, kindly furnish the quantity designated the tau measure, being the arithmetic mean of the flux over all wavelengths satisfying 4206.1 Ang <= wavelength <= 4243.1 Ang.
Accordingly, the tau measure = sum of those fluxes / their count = 21.8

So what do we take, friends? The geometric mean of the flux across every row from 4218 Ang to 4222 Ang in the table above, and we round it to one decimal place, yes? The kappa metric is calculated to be 24.0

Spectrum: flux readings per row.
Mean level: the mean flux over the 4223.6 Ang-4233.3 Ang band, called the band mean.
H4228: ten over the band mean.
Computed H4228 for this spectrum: 0.51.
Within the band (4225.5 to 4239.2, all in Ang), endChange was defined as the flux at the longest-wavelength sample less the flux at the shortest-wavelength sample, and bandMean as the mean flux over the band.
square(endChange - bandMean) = 182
